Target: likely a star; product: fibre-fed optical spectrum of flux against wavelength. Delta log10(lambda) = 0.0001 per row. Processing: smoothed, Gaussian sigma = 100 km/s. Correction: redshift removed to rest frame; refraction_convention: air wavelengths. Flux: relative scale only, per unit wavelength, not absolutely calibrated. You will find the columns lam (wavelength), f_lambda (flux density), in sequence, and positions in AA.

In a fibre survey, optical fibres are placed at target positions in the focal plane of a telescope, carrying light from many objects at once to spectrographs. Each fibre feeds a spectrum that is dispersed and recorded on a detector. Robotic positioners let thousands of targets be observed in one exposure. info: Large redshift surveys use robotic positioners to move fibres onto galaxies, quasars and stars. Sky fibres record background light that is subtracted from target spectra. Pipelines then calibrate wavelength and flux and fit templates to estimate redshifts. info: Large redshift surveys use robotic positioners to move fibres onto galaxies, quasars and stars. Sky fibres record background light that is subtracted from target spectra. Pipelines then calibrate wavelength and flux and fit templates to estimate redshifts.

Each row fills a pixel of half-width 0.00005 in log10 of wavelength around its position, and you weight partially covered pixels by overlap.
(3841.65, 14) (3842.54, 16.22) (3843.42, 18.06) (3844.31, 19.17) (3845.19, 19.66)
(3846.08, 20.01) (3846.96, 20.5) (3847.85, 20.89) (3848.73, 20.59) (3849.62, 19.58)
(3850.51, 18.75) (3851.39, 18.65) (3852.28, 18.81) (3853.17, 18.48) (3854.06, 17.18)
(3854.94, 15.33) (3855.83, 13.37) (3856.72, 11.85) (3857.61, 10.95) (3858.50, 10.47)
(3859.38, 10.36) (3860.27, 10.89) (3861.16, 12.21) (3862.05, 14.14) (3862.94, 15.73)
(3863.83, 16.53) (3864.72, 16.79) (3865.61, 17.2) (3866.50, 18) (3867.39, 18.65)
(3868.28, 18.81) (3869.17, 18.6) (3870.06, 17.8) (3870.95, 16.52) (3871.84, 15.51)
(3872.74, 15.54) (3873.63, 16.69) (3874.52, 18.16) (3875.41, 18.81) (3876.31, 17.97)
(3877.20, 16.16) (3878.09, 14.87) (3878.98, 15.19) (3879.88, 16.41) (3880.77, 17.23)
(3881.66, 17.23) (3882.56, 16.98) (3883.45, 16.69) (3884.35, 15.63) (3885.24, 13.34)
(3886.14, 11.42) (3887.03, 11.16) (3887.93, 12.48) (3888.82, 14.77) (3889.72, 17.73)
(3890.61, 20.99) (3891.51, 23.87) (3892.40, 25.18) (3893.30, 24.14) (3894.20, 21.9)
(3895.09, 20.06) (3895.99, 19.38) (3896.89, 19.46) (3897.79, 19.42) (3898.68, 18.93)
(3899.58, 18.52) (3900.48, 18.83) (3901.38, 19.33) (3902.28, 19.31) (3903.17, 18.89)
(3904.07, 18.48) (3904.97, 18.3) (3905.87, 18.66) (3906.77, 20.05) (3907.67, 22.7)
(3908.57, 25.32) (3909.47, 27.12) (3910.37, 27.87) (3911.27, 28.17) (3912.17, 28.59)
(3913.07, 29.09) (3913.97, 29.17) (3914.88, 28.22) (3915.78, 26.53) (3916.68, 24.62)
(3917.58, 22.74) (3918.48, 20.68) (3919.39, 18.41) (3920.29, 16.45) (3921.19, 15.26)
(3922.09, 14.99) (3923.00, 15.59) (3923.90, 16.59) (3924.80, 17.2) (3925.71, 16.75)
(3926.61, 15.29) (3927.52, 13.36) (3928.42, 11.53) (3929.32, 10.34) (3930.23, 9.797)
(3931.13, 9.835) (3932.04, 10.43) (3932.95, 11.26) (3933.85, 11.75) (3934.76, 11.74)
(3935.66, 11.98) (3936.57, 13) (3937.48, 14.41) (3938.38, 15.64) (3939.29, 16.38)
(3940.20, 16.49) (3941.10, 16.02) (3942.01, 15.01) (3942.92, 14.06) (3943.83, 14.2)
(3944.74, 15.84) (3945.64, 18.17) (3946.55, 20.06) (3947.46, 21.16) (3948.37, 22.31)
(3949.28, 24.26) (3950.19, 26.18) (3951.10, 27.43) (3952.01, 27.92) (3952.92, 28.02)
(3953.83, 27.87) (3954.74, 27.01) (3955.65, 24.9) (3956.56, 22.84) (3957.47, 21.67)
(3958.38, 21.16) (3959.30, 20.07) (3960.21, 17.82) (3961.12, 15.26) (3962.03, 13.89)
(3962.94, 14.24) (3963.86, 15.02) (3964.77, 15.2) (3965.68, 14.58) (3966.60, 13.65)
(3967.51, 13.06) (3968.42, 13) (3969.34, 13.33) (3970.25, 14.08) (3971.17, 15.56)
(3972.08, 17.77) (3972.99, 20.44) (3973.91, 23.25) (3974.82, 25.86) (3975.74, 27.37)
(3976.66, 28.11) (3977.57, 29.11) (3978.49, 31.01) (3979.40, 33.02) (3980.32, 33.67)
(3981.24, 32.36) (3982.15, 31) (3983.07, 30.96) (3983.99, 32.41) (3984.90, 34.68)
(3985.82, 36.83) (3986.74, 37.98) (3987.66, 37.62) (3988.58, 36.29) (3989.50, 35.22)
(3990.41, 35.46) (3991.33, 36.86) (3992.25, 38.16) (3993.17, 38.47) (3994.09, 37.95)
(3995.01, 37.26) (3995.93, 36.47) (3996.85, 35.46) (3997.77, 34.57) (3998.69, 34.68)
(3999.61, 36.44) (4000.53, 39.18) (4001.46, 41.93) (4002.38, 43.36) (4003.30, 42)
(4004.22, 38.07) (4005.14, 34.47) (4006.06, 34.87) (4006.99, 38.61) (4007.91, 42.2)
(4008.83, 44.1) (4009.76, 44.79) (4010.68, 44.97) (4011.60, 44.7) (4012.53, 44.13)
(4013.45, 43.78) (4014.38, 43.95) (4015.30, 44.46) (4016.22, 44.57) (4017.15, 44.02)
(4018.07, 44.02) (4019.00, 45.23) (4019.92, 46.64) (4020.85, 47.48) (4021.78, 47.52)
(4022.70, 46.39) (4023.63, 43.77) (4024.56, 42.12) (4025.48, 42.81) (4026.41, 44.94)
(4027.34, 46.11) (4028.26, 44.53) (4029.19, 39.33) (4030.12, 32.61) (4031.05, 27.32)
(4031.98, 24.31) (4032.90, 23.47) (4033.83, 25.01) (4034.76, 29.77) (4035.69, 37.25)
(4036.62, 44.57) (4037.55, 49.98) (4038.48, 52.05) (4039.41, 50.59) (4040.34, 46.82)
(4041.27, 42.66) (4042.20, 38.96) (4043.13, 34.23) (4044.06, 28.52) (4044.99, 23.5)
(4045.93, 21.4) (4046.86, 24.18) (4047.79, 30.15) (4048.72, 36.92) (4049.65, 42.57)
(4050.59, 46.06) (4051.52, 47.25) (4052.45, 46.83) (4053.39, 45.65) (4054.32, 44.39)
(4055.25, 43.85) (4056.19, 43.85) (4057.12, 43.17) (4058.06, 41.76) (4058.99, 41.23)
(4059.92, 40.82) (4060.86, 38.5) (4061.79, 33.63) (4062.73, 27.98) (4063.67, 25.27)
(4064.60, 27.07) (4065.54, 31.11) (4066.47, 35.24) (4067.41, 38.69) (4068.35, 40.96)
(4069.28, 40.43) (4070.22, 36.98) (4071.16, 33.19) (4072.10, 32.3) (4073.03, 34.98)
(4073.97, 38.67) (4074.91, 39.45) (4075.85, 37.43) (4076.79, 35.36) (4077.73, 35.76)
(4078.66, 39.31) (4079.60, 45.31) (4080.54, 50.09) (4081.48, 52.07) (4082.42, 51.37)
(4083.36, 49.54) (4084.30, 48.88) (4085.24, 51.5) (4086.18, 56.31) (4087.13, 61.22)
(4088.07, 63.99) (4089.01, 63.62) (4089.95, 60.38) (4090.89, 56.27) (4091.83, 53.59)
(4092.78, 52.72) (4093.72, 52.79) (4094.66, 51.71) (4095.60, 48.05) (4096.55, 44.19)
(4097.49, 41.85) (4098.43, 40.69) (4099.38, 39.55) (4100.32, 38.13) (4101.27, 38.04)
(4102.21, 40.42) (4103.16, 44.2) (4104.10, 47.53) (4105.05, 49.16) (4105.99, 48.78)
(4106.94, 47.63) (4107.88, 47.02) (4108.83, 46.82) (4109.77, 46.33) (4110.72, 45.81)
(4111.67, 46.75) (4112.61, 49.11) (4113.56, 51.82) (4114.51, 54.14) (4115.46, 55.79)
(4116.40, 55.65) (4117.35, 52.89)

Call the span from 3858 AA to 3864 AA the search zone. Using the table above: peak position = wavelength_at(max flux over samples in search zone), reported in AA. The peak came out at 3863.83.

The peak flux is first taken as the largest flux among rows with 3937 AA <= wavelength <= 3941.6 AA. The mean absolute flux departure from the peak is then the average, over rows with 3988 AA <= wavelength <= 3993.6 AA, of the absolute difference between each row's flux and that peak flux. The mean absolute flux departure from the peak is 20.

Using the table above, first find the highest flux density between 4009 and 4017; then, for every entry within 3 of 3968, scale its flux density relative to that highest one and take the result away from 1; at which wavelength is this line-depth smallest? 3965.68 AA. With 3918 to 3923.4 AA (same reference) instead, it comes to 3918.48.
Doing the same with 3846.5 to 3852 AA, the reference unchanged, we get 3847.85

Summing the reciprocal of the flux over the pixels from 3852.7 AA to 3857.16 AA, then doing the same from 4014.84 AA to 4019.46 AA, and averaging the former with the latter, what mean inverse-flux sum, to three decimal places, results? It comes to 0.225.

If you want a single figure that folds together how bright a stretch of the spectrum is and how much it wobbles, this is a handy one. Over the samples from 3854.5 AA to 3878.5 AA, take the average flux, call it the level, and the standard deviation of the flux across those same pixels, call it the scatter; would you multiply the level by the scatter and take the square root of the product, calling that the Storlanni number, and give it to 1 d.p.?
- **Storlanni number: 6.5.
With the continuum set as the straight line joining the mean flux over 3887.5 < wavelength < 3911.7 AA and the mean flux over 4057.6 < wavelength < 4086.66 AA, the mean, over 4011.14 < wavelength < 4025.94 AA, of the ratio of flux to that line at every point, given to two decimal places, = 1.32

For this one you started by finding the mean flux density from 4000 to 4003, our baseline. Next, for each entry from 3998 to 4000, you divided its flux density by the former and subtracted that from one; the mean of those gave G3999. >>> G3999 0.14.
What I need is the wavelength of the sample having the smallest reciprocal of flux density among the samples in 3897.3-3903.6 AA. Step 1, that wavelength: 3897.79 AA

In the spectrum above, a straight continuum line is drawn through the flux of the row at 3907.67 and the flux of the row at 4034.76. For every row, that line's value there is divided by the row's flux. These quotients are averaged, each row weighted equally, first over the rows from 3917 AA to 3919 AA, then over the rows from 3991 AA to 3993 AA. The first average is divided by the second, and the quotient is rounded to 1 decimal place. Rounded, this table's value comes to 1.5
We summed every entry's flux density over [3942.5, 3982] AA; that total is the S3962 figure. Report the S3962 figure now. 916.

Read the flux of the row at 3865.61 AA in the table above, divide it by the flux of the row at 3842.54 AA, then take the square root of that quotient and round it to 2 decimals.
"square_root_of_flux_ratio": 1.03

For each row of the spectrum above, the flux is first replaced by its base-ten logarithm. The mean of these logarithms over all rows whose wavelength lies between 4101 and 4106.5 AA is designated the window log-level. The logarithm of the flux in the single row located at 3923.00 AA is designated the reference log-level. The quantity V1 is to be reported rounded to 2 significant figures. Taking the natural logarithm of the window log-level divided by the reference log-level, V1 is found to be 0.32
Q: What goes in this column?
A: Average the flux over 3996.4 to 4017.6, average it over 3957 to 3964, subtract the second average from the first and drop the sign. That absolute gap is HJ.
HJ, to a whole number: 23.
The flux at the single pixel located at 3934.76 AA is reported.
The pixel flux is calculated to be 11.74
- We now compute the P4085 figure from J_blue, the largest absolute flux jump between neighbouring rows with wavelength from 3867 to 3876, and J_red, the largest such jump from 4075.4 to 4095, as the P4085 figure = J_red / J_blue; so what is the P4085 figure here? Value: 4.1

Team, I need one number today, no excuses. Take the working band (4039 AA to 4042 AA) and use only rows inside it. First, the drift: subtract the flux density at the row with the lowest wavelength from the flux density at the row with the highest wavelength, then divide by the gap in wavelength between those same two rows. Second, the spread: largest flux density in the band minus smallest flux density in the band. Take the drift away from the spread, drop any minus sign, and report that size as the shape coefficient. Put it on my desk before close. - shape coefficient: 12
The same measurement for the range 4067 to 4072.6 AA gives 10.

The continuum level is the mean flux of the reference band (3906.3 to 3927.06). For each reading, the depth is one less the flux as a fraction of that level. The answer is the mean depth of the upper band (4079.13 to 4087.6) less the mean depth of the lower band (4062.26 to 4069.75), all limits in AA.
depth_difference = -0.8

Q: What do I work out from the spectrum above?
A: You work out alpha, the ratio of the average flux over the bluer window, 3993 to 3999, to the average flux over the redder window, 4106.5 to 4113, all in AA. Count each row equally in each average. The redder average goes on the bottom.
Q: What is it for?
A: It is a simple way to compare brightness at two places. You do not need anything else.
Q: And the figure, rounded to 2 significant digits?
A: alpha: 0.77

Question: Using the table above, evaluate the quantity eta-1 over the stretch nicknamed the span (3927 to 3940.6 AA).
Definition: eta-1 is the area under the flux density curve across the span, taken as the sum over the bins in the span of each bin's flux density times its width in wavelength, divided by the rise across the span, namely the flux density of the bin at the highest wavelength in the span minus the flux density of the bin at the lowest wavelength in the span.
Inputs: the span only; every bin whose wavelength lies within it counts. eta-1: 54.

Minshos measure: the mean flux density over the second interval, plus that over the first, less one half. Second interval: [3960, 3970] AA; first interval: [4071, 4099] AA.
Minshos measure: 61.4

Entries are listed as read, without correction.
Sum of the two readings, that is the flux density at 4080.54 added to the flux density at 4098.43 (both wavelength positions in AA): 91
